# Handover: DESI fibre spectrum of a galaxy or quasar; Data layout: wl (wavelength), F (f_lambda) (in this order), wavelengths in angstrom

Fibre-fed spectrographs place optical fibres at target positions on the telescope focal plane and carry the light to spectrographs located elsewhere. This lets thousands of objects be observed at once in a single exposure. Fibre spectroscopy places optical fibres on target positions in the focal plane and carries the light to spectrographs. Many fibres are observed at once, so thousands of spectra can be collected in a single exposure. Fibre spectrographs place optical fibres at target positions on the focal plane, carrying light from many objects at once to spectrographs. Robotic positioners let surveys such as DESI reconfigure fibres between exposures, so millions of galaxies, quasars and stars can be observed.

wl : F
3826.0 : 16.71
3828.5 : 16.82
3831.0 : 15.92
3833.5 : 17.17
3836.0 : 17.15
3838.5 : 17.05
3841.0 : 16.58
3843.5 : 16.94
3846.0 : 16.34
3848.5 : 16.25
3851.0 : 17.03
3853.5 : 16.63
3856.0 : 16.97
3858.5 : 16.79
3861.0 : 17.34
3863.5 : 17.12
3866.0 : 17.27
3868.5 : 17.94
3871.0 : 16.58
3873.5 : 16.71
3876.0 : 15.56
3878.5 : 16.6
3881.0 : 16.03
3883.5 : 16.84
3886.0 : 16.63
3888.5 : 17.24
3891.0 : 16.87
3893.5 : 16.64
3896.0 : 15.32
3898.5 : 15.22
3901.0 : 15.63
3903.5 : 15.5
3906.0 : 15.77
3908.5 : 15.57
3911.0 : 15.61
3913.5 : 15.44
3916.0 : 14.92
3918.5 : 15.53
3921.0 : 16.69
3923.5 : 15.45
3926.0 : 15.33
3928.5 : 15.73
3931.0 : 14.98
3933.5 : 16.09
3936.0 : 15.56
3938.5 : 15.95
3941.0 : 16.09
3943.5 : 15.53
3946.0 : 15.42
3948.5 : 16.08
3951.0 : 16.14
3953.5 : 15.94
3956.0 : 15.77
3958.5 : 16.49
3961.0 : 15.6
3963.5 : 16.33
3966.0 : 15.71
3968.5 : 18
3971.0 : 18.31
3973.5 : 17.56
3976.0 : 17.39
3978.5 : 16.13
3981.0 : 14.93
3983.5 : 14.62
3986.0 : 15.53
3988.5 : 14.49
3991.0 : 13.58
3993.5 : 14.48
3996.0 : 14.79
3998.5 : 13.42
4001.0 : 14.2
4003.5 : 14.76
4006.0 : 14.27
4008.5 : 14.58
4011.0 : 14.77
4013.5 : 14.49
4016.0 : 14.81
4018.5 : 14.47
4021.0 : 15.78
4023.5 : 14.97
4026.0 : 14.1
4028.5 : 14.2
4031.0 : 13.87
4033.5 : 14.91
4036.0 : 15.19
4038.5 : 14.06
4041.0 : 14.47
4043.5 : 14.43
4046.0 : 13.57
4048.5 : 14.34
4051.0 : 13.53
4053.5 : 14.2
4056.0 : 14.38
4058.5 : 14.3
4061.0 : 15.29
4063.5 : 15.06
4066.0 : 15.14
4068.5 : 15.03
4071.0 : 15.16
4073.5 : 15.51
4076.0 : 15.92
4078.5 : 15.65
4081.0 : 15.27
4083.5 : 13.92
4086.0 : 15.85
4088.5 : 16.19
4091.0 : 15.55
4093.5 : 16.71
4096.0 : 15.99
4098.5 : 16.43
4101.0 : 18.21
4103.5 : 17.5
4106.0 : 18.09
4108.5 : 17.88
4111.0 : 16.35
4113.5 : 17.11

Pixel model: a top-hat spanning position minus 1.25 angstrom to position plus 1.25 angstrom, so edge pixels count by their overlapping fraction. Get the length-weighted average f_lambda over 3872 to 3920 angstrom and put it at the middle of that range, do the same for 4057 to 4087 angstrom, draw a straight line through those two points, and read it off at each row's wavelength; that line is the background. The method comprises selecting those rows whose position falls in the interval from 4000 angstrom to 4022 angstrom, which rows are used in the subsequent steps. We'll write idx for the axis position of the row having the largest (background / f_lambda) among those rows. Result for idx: 4001.0 angstrom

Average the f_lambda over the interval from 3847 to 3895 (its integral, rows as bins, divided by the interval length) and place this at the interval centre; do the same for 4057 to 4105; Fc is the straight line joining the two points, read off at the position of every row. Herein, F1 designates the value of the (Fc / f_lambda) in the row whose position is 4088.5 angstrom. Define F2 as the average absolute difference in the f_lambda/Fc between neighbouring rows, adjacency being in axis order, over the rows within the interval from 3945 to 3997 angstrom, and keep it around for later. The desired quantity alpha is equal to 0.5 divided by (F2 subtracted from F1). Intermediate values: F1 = 0.969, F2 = 0.044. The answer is 0.541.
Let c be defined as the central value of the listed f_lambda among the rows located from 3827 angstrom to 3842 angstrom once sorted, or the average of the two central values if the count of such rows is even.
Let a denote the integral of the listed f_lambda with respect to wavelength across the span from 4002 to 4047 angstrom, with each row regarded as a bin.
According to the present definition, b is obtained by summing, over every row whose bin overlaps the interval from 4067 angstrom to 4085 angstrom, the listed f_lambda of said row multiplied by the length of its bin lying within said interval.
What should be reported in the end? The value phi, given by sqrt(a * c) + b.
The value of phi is 379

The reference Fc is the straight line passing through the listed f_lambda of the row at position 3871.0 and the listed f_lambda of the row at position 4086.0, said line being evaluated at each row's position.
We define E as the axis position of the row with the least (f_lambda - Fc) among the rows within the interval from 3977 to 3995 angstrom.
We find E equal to 3991.0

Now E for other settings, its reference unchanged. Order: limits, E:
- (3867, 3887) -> 3876.0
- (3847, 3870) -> 3848.5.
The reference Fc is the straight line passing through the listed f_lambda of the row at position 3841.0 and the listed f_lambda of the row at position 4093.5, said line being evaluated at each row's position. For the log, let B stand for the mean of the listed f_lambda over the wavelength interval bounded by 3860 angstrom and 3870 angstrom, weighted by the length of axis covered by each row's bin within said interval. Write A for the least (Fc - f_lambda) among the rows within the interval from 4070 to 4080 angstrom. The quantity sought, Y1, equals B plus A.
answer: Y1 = 18.2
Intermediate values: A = 0.78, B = 17.4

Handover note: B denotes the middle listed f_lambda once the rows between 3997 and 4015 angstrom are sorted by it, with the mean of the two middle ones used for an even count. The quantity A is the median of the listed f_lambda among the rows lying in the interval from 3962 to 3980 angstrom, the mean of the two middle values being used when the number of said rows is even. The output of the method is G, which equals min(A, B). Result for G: 14.5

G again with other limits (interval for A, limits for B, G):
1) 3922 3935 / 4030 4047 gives 14.4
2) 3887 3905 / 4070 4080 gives 15.6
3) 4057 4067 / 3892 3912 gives 15.1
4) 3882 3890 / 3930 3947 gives 15.6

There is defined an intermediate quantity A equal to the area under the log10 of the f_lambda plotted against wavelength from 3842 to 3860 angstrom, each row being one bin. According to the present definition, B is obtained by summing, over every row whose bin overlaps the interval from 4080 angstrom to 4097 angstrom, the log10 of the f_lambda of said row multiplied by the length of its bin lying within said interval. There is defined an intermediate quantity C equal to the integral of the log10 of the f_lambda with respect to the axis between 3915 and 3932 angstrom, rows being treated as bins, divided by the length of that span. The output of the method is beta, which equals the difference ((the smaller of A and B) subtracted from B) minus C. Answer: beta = -1.19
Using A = 22.0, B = 20.3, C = 1.191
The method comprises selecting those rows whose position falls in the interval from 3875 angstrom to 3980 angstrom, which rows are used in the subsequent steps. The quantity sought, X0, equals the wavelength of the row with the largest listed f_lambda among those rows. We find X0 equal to 3971.0 angstrom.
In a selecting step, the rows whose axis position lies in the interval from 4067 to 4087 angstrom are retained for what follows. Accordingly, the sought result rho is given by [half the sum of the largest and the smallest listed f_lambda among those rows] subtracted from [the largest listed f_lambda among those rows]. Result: 1.0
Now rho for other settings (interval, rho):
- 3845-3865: 0.5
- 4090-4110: 1.3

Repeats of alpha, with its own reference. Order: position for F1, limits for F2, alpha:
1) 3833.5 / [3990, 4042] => 0.526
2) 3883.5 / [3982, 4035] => 0.525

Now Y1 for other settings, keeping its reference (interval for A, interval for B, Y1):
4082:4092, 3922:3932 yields 15.9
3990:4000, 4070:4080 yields 17.4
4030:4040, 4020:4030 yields 16.2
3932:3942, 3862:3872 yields 17.8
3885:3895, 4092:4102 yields 16.1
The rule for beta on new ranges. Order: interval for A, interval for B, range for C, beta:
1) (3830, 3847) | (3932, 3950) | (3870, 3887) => -0.44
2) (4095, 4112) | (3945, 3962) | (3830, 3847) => -1.22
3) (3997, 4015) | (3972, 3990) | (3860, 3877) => -0.50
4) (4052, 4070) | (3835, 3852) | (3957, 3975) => -1.23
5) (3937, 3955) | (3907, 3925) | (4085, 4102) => -1.21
